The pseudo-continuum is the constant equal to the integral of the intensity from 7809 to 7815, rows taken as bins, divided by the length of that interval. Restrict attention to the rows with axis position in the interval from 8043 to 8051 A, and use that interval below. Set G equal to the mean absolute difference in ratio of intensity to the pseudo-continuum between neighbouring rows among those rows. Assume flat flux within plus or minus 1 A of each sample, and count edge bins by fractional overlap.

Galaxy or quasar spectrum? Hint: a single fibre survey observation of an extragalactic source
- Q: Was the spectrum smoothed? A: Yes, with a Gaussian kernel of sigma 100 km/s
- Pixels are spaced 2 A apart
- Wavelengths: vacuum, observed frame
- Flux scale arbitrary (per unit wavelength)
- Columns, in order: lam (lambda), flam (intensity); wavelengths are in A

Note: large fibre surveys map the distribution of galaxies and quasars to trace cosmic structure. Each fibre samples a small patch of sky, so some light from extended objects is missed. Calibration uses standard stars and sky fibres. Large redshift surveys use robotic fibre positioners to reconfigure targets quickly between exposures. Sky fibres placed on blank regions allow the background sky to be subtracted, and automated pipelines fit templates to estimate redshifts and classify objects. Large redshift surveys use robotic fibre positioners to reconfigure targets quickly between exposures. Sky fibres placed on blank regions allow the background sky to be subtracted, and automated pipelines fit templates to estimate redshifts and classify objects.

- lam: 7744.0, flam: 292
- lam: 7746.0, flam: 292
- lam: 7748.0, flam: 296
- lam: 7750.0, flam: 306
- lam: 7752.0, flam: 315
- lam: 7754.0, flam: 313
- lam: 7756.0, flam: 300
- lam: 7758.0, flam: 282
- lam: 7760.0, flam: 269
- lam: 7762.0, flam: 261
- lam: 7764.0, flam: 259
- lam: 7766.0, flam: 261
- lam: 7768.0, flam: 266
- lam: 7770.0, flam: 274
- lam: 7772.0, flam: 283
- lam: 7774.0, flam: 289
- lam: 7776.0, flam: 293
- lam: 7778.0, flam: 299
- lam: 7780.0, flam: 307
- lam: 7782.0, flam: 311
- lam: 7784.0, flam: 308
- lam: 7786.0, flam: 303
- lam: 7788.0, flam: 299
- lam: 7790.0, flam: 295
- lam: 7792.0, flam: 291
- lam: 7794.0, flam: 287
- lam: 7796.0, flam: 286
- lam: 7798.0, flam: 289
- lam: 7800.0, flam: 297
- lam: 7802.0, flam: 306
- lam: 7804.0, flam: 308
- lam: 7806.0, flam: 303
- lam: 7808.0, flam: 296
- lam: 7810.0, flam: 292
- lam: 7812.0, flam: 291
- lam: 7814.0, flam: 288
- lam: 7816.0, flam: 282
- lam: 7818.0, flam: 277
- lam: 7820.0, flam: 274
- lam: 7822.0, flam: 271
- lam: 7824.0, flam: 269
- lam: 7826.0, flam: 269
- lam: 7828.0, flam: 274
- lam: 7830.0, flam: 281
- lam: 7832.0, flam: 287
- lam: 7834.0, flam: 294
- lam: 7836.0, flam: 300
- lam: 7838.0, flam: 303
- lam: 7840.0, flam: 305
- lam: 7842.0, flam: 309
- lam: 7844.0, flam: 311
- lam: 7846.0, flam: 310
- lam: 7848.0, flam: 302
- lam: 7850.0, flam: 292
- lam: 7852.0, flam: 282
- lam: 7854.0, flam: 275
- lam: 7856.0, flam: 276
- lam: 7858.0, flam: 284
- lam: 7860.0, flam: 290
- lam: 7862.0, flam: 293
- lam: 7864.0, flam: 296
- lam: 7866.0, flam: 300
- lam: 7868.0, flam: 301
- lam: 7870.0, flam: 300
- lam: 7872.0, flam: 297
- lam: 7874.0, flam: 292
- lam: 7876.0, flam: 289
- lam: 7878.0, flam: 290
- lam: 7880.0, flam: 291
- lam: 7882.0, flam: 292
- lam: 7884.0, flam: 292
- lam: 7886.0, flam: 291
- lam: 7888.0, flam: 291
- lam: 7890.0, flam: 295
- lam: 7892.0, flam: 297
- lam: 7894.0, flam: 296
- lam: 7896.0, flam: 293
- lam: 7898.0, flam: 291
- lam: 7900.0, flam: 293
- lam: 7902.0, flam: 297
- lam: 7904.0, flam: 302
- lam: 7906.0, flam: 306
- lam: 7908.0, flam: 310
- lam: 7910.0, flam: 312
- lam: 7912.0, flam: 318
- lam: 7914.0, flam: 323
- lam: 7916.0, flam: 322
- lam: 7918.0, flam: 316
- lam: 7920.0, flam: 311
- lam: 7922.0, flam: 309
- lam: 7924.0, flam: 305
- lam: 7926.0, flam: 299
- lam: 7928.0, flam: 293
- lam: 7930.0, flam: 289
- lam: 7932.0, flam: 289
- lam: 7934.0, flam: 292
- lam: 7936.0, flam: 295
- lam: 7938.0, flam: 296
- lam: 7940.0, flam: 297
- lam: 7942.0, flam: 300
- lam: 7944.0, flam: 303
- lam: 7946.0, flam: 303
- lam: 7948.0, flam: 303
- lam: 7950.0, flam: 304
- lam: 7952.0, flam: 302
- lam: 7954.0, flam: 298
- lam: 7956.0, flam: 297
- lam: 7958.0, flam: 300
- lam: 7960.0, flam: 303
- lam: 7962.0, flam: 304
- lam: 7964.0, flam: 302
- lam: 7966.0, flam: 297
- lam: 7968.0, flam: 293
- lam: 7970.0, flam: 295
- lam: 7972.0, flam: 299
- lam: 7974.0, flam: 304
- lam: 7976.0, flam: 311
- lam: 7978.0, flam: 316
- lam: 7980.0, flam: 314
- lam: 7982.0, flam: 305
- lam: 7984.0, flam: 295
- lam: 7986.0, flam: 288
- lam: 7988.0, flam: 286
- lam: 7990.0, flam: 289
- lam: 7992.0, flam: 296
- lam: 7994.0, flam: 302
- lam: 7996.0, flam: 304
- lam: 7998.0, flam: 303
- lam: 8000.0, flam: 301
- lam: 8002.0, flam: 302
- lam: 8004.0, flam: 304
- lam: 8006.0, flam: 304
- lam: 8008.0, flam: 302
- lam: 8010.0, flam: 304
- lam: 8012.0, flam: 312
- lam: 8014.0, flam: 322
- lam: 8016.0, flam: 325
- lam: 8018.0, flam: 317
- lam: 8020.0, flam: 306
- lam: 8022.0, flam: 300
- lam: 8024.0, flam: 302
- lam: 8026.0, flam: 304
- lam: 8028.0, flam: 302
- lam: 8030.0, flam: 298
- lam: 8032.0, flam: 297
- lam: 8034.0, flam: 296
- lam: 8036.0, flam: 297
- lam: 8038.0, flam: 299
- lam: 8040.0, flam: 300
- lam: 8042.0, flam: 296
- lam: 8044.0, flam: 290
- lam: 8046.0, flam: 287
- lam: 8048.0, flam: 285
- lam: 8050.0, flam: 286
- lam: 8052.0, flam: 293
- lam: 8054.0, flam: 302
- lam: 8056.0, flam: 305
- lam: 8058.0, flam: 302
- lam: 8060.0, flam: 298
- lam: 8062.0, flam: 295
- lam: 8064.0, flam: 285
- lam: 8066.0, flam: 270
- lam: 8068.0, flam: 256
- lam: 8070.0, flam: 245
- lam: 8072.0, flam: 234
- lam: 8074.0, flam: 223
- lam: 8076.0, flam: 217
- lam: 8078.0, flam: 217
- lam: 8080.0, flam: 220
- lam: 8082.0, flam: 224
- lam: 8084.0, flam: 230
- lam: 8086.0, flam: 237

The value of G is 0.0069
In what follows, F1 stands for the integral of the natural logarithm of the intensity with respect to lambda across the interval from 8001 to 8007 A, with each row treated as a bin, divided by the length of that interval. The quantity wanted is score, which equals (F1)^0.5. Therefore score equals 2.39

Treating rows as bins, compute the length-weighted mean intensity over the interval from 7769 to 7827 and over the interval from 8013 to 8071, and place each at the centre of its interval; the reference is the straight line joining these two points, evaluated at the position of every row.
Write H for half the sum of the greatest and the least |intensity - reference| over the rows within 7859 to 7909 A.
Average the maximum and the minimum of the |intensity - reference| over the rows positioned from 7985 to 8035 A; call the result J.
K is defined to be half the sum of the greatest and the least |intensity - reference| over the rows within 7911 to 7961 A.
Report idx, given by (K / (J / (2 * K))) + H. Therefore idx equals 38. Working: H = 8.7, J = 15.6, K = 15.1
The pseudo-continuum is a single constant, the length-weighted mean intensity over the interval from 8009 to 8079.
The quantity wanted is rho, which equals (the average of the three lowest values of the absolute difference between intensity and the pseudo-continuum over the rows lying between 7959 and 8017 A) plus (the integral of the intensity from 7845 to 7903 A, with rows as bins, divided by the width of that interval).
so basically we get 294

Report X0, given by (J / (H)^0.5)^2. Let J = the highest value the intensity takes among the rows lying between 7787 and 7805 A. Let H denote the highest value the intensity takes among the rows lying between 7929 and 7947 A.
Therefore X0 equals 313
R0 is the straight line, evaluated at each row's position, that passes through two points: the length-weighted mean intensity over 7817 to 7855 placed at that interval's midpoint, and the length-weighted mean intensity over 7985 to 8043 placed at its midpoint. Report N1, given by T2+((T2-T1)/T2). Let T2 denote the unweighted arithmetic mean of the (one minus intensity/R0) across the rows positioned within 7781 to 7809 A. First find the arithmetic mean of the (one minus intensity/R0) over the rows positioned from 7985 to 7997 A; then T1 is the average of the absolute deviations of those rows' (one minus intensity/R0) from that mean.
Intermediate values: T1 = 0.02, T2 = -0.045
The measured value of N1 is 1.4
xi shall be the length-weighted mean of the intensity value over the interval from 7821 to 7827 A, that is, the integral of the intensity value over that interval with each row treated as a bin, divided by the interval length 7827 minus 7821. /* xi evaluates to 270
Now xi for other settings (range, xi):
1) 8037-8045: 296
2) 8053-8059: 303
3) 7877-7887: 291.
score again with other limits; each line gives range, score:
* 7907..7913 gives 2.40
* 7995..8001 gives 2.39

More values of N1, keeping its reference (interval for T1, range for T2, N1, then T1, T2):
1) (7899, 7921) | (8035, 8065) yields 0.3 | 0.02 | 0.033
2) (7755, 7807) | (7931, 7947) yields 27.8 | 0.04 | -0.002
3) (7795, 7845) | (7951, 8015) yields 6.7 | 0.04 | -0.007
